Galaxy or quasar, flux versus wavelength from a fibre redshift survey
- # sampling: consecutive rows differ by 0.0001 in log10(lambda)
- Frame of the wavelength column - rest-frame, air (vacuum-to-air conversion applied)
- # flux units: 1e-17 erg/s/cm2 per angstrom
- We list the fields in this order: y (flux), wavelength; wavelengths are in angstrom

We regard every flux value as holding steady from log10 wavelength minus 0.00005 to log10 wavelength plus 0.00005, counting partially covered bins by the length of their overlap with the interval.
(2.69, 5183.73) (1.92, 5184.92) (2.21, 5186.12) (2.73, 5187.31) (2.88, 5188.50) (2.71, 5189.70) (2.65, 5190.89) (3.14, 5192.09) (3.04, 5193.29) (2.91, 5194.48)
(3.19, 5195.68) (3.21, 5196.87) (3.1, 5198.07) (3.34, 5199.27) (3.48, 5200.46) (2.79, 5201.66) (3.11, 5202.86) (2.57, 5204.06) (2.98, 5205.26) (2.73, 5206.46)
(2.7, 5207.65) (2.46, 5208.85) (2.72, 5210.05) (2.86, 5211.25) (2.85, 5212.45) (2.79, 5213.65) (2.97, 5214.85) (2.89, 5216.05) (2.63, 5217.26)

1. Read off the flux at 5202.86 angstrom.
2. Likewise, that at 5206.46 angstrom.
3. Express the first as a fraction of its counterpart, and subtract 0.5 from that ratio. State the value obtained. 0.64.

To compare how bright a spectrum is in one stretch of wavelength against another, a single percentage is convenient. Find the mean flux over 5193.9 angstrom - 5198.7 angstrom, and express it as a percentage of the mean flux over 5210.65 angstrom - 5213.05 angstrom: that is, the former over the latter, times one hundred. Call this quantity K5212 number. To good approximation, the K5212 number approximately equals 109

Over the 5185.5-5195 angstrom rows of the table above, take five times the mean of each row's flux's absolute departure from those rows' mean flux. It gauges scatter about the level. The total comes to 1.0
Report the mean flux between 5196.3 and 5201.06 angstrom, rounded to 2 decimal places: 3.28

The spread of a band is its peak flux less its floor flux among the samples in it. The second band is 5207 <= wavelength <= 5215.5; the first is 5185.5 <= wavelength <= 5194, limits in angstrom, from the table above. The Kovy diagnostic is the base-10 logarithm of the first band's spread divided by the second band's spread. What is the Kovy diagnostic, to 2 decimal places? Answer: 0.26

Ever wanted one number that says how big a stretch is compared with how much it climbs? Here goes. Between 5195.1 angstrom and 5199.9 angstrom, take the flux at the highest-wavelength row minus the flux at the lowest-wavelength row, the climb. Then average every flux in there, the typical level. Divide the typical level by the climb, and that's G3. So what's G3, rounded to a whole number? 21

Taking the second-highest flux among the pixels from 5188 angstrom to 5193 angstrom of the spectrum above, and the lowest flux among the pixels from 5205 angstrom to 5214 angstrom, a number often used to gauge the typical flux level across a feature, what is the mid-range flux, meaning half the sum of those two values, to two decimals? 2.67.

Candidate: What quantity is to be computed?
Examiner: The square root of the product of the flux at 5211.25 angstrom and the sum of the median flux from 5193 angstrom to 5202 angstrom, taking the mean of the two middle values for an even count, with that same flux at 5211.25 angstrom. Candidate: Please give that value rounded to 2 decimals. 4.14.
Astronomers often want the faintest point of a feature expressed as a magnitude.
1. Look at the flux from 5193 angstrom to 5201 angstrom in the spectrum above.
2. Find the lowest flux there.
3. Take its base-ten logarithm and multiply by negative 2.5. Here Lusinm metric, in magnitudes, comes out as -1.16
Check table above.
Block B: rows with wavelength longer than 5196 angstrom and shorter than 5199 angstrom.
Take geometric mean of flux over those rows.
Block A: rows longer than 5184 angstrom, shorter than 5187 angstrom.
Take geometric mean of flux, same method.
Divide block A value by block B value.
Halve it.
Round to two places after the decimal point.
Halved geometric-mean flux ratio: 0.33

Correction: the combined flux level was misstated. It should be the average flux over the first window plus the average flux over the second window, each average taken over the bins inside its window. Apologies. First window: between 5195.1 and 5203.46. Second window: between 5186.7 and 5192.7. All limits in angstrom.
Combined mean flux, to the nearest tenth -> 6.0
